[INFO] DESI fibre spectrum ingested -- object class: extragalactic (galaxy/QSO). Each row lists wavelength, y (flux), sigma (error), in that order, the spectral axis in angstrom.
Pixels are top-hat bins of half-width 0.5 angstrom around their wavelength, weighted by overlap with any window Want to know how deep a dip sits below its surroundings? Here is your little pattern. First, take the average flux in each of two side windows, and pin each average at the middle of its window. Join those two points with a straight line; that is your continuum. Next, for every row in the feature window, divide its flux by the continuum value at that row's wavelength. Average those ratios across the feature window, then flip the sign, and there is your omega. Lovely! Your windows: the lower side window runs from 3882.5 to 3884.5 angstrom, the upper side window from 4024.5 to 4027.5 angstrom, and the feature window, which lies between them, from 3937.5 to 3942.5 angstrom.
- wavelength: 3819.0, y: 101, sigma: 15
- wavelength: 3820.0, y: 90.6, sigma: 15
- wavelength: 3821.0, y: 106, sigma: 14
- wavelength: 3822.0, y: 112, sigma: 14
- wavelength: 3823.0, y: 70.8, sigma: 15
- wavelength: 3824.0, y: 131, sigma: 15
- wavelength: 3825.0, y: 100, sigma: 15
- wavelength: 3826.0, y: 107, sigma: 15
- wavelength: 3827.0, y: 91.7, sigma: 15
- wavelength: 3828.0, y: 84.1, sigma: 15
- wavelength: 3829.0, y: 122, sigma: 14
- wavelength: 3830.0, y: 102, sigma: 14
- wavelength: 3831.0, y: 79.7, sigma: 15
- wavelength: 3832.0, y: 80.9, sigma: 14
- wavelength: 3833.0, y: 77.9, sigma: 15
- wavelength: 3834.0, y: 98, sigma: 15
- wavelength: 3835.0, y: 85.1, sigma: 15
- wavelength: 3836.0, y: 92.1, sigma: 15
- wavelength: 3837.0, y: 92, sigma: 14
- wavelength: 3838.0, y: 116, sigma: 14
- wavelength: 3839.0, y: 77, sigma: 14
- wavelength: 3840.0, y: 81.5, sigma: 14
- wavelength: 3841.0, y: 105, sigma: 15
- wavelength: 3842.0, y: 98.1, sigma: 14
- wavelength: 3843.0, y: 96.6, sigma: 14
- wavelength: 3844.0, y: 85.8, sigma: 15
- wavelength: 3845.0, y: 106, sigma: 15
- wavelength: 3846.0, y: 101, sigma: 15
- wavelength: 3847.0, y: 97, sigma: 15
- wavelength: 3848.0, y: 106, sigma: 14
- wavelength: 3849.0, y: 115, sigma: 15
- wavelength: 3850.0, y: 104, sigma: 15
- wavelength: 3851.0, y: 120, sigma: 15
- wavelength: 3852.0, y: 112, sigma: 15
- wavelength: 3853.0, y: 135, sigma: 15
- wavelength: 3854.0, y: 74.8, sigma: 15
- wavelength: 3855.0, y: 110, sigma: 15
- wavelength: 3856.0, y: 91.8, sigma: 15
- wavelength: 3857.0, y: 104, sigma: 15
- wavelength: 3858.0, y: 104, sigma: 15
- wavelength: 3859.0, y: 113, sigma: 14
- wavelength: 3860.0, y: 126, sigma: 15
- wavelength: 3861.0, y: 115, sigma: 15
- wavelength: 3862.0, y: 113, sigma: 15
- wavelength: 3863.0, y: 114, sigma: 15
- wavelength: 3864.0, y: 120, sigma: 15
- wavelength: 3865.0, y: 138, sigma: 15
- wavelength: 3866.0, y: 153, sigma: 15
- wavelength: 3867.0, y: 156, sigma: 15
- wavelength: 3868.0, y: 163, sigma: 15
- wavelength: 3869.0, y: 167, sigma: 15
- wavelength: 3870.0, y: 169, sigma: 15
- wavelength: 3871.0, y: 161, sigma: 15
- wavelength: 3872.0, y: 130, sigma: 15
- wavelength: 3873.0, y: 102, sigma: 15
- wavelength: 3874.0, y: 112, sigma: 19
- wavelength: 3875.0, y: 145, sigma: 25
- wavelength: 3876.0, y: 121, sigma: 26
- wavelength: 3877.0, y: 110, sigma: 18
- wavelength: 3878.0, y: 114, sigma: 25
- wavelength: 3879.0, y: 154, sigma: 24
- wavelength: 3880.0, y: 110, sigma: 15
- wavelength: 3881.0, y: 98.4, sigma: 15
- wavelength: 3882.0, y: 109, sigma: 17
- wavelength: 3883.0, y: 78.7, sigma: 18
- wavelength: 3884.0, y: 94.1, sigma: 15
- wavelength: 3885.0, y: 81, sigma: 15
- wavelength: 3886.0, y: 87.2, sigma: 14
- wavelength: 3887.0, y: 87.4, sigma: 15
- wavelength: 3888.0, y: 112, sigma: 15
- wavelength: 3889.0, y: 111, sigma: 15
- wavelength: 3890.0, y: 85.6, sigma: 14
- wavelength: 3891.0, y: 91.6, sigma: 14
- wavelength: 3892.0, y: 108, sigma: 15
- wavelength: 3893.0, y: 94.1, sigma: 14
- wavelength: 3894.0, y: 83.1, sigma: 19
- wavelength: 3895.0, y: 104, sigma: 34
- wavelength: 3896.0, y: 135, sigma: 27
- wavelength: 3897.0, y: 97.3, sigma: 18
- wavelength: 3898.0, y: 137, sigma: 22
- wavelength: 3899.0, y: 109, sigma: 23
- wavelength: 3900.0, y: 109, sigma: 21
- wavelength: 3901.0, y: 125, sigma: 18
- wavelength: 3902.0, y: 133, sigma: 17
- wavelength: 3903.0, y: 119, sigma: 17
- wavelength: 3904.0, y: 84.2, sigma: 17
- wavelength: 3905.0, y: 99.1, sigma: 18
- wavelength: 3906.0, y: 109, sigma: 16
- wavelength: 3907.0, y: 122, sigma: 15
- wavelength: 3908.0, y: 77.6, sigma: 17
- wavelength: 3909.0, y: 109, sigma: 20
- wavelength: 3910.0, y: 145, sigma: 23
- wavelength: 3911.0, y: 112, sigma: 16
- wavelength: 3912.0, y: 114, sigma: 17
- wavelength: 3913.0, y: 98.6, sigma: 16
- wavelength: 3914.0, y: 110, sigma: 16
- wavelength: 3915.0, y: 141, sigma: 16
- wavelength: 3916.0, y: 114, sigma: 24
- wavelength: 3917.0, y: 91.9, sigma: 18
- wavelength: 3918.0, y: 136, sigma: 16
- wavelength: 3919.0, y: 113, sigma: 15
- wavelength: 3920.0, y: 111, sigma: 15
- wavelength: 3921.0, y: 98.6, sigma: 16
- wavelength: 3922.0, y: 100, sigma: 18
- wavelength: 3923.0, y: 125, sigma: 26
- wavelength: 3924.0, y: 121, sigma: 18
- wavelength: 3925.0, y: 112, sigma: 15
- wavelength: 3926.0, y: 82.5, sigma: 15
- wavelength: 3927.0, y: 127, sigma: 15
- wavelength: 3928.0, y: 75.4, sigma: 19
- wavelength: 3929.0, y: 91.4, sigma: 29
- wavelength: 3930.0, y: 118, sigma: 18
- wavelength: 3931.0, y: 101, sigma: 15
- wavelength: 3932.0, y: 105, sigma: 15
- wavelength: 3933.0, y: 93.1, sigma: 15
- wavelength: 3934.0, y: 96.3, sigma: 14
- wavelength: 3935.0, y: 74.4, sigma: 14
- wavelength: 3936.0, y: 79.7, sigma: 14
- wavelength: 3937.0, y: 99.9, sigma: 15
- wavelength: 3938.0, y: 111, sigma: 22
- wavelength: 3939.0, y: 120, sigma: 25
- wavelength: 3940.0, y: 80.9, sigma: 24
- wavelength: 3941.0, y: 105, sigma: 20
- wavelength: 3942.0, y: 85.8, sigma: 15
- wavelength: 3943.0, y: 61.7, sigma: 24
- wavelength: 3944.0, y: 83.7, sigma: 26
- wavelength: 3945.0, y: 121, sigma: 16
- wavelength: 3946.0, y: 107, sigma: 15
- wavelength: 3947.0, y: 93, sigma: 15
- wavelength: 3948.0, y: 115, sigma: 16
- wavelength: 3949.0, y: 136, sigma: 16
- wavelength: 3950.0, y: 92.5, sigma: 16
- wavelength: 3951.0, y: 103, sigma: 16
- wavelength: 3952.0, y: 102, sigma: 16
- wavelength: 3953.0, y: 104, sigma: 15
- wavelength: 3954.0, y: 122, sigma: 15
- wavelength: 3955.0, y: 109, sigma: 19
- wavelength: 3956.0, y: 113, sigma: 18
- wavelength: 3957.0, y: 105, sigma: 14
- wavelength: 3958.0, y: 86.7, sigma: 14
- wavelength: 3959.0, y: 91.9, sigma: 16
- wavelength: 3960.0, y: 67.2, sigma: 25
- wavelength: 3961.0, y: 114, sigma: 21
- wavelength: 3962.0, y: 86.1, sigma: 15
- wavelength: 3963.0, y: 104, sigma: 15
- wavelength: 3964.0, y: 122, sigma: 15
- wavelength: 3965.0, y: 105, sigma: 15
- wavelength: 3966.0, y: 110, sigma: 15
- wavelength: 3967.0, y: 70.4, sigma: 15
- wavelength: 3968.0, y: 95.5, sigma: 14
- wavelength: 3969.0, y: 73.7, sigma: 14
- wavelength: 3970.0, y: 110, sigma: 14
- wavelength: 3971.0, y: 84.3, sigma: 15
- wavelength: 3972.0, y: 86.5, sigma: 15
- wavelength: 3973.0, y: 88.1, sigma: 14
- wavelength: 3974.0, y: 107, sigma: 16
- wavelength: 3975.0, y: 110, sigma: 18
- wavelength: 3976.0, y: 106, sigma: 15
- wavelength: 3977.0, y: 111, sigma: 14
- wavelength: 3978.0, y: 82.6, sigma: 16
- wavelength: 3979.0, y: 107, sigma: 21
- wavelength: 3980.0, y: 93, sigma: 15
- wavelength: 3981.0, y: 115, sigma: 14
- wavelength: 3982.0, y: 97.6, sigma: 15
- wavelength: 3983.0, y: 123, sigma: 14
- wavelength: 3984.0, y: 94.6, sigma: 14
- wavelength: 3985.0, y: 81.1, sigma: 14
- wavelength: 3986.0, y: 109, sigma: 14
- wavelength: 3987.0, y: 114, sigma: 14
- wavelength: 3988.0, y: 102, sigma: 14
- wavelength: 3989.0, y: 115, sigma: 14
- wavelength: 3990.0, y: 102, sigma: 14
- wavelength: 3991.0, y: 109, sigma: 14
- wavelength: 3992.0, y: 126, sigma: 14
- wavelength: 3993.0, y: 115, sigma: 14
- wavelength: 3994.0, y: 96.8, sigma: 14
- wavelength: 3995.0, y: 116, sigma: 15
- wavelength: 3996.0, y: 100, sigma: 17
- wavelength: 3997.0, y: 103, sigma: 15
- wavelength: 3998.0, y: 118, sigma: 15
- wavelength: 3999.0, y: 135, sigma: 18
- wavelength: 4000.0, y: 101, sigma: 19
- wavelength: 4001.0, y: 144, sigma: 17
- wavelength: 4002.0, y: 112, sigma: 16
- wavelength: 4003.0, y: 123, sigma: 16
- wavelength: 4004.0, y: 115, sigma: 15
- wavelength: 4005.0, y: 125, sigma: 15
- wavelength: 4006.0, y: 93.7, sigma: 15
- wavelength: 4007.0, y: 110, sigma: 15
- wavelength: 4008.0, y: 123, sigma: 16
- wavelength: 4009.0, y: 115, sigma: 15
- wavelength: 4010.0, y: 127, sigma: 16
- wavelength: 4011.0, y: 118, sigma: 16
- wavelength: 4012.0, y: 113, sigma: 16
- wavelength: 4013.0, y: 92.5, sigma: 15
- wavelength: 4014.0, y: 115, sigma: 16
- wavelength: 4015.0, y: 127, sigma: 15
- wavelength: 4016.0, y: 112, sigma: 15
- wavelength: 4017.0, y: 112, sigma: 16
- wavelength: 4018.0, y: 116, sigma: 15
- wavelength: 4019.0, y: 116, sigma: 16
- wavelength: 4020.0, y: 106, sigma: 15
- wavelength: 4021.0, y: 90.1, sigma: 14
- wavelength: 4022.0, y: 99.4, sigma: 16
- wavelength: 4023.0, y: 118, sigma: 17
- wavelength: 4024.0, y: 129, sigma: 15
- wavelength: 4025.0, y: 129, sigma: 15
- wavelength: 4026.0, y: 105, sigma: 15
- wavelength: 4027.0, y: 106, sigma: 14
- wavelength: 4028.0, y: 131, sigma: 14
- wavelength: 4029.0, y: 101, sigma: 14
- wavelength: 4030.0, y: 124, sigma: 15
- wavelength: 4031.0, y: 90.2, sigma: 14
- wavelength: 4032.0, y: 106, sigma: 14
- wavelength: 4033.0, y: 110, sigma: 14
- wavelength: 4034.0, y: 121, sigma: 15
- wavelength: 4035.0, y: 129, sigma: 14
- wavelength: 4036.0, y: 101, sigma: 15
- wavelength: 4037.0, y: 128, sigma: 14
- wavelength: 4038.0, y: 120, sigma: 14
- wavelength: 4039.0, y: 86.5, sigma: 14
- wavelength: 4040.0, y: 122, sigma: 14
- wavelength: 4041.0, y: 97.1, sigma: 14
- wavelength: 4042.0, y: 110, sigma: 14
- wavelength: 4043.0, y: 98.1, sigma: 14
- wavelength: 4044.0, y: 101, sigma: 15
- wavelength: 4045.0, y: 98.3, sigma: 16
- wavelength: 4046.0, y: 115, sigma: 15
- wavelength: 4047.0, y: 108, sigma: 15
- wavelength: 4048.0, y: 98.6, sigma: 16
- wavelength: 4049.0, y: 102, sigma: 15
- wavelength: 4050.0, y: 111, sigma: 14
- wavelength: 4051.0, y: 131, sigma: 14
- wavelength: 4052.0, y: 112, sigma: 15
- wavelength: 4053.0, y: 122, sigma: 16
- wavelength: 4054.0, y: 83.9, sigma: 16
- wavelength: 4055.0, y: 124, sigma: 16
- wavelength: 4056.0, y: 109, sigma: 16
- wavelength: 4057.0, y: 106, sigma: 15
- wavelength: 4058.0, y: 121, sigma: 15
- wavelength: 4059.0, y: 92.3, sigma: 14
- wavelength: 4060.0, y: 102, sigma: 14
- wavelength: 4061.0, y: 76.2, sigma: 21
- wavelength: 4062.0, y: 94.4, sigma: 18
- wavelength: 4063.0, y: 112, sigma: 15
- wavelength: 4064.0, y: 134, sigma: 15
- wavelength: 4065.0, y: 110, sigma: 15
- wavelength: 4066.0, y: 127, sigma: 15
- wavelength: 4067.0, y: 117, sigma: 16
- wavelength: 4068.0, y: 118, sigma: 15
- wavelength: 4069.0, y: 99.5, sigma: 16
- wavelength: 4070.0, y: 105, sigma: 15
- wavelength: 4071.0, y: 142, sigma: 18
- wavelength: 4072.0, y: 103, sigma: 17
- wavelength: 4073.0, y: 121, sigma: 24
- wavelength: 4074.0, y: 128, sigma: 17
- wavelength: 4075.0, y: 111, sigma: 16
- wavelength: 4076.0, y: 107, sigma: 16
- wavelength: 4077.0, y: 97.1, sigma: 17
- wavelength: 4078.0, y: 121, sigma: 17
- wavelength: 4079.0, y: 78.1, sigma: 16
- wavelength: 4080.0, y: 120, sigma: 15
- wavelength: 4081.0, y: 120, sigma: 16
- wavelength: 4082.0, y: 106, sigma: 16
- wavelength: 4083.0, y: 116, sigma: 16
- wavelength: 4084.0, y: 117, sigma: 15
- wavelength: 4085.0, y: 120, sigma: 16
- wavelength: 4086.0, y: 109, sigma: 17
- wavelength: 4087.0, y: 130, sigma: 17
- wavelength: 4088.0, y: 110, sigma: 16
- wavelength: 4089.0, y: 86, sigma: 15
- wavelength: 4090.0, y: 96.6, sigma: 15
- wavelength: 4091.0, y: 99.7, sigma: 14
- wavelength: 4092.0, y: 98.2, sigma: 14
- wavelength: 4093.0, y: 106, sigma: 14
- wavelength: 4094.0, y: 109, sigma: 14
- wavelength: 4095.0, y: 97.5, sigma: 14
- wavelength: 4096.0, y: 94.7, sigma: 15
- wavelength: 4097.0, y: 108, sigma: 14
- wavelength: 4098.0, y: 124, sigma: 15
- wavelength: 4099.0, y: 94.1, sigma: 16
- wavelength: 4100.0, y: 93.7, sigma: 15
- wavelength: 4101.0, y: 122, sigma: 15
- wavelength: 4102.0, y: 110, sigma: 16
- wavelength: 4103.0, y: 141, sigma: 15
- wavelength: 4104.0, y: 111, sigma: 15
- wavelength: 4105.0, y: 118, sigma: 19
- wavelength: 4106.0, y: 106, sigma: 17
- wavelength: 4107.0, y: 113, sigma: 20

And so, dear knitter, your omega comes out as -1.036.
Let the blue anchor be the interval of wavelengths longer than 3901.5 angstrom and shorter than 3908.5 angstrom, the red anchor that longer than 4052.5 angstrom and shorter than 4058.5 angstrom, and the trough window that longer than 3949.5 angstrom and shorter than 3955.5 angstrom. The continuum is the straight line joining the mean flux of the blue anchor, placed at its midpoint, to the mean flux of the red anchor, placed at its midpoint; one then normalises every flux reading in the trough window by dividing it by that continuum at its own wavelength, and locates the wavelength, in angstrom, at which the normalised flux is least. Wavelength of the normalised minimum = 3950.0 angstrom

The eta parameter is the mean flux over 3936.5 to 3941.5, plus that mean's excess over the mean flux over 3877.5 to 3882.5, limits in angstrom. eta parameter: 90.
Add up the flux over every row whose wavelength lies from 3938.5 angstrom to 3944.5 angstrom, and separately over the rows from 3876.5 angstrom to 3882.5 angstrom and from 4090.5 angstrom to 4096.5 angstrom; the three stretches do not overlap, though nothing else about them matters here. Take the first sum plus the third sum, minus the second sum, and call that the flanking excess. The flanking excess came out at 447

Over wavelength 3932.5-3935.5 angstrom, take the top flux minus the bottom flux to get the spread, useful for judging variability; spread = 22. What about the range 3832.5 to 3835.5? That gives 20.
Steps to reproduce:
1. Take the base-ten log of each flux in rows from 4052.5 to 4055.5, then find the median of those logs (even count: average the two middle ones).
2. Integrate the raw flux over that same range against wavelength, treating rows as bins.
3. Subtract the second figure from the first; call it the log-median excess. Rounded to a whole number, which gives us -328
